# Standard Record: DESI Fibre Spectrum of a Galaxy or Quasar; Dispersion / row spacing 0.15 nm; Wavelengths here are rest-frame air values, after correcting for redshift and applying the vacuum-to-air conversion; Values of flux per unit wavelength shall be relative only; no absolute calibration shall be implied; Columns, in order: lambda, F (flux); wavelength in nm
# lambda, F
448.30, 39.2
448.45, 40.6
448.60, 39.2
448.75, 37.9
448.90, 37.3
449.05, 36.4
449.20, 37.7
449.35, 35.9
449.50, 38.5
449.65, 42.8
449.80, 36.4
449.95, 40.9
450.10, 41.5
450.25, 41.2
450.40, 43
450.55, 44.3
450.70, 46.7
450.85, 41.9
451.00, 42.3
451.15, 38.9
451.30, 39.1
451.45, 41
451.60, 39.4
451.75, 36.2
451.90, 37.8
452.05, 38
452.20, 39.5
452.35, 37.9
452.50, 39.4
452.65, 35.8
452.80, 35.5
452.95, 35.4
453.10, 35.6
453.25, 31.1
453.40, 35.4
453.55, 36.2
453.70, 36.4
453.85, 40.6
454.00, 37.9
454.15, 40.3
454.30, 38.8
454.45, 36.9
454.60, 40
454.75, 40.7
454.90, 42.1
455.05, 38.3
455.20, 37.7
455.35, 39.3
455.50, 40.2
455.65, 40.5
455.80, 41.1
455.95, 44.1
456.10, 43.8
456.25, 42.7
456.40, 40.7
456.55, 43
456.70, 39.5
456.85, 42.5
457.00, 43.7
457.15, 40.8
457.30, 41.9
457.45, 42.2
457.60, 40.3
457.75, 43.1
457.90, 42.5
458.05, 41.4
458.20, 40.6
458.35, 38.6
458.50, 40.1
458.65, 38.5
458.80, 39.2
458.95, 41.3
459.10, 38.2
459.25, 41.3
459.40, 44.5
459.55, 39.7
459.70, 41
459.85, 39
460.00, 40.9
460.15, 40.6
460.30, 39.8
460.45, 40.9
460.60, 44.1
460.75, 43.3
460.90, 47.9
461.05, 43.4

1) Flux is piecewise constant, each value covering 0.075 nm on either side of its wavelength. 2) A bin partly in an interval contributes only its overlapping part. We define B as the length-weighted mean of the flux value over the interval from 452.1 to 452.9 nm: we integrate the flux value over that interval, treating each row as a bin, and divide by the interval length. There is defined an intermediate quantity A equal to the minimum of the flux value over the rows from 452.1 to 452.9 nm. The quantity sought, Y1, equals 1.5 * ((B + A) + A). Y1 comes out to 163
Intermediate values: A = 35.5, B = 37.6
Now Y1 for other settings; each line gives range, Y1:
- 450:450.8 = 188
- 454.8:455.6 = 172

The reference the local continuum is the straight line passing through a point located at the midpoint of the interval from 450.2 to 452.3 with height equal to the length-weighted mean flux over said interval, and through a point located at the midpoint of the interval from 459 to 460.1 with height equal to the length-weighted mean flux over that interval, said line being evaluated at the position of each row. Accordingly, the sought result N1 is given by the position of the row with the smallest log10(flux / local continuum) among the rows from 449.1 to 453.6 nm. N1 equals 453.25 nm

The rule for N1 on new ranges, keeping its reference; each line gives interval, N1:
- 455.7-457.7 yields 456.70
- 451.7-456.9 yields 453.25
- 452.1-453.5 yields 453.25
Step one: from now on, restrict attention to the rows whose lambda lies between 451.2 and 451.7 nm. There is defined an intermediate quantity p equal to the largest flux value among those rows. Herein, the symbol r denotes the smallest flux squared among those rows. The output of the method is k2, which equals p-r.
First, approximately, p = 41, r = 1529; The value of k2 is -1488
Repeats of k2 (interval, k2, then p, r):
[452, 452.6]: -1397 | 39.5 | 1436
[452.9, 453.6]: -931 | 36.2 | 967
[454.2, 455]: -1320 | 42.1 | 1362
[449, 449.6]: -1250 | 38.5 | 1289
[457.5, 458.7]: -1439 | 43.1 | 1482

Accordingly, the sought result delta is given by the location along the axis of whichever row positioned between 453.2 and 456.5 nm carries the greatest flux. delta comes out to 455.95 nm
